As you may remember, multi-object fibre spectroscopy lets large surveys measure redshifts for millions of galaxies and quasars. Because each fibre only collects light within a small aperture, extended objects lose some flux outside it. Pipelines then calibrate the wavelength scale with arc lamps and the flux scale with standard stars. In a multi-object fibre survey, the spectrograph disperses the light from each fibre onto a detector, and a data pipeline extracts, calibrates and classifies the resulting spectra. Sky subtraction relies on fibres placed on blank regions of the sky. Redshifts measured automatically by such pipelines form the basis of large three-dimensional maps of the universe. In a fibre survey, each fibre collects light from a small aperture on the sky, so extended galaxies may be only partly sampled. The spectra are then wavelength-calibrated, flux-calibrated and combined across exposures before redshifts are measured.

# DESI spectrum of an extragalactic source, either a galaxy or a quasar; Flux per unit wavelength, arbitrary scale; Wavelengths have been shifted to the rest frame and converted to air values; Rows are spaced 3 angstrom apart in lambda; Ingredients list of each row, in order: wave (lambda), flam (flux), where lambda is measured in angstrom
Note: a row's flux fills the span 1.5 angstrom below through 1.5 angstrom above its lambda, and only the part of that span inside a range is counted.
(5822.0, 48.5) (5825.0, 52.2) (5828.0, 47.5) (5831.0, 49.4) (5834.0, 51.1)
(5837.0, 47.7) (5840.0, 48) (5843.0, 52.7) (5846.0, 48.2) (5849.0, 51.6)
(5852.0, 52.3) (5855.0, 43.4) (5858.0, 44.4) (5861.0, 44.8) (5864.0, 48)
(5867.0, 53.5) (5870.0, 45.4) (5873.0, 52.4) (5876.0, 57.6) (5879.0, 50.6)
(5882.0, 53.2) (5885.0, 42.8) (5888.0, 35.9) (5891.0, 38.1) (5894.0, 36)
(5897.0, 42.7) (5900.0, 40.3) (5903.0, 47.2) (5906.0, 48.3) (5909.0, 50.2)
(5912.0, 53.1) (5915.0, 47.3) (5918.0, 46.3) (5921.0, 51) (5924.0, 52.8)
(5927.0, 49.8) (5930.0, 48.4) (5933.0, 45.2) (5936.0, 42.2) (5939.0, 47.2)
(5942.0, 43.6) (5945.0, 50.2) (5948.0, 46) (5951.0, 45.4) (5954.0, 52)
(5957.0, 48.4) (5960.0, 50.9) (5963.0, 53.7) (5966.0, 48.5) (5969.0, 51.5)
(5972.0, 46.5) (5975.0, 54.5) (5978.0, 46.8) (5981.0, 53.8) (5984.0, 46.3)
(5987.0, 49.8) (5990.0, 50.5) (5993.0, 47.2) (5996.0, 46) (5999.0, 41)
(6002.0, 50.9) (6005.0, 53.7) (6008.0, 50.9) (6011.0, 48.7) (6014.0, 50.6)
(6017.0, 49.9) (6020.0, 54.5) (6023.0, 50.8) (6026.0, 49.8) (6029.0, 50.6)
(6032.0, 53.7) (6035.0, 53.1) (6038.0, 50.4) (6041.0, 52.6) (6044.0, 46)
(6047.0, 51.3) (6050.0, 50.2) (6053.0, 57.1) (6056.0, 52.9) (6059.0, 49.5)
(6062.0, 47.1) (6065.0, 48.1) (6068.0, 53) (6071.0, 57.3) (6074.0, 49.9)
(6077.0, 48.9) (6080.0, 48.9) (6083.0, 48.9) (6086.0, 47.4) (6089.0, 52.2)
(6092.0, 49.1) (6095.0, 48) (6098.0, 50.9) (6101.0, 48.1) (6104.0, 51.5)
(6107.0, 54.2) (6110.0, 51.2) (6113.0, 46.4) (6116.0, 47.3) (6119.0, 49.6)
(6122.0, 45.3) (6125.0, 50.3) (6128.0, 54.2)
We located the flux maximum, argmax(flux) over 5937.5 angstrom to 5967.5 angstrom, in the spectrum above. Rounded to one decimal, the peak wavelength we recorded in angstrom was 5963.0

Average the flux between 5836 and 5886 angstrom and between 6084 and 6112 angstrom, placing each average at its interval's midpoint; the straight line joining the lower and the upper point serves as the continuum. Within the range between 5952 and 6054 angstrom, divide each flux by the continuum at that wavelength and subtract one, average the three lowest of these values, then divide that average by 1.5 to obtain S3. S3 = -0.074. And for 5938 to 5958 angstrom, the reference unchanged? -0.062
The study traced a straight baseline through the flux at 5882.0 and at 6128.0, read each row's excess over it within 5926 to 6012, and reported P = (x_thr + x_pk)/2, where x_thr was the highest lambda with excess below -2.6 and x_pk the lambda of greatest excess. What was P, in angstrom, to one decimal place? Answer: 5993.0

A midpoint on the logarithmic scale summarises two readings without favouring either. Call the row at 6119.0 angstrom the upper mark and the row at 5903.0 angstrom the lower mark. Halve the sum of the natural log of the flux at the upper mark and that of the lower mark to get 3.88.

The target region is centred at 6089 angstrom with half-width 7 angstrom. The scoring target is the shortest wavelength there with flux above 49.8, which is 6089.0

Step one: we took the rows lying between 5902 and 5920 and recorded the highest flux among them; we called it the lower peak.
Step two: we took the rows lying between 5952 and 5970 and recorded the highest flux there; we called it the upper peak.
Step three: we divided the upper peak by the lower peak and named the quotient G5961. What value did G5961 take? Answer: 1.011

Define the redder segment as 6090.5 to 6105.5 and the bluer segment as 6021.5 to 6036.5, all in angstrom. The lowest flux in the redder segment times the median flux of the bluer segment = 2438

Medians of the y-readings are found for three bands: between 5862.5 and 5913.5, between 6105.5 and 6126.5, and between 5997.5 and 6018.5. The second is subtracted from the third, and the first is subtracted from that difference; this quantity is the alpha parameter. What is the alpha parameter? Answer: -47.0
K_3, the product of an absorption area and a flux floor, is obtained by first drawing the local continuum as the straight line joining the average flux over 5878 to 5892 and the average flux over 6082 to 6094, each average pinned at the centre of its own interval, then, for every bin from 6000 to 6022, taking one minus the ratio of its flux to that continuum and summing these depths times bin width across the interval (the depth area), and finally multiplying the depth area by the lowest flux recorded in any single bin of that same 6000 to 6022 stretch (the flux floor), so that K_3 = -84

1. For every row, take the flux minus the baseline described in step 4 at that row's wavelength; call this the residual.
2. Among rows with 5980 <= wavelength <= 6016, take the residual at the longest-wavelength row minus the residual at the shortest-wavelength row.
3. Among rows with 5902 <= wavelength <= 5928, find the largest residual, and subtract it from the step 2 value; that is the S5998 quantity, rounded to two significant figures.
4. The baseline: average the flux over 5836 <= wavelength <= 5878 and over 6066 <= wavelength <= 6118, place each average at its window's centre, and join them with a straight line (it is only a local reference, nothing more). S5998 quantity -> -6.9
